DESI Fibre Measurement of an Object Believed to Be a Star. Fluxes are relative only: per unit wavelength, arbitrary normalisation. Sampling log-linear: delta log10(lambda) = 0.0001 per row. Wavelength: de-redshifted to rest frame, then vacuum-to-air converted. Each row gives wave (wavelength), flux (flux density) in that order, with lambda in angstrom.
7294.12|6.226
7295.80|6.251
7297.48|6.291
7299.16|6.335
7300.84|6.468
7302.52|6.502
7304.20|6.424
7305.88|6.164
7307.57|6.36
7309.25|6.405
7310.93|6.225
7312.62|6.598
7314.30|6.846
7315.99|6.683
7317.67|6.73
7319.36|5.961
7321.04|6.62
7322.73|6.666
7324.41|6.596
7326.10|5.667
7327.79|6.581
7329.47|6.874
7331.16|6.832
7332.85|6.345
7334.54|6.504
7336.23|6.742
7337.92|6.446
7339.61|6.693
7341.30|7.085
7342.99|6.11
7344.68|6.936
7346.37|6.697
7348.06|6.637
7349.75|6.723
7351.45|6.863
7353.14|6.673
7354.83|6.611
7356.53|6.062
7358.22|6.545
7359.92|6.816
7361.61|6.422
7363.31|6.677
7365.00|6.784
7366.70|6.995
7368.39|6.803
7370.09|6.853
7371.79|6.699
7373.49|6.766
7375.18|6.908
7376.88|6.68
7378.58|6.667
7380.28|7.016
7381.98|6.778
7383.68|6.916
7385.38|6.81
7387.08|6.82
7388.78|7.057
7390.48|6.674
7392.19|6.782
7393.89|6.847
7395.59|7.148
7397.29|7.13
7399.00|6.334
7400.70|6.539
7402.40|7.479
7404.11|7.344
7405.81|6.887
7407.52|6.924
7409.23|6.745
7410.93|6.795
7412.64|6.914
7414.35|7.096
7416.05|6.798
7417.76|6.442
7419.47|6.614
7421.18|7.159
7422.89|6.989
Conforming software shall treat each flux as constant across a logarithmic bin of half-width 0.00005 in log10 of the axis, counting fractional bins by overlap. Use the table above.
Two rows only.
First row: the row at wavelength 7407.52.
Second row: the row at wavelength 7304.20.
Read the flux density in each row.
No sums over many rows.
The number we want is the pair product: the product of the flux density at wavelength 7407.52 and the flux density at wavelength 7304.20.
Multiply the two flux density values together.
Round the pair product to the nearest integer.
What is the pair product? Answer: 44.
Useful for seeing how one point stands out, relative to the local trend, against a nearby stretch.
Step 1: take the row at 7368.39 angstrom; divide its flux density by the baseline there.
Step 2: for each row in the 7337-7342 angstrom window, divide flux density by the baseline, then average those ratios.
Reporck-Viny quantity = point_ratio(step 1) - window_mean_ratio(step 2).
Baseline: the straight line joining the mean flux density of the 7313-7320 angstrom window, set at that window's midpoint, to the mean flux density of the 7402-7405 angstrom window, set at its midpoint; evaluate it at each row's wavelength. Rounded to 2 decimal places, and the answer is -0.03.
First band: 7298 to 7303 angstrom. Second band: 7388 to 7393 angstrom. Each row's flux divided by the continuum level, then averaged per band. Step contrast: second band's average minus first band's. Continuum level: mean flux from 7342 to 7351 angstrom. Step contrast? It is 0.061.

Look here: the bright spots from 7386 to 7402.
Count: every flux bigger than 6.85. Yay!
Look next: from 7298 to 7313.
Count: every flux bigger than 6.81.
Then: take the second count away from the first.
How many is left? 3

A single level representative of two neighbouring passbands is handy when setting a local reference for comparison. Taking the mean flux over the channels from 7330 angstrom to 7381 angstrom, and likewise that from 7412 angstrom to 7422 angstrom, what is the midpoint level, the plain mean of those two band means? 6.76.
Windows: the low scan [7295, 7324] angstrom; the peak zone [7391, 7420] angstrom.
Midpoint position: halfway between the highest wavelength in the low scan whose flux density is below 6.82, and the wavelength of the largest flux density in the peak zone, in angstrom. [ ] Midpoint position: 7362.6 angstrom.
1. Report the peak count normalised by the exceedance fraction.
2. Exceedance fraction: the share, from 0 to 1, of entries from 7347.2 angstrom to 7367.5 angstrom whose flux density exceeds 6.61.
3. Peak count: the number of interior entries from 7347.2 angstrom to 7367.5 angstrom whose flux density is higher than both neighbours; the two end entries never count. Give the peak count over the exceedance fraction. 2.7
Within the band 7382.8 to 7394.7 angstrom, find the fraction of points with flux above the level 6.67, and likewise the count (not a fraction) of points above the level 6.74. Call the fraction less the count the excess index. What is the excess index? -5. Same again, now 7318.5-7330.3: -1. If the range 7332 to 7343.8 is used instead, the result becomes -2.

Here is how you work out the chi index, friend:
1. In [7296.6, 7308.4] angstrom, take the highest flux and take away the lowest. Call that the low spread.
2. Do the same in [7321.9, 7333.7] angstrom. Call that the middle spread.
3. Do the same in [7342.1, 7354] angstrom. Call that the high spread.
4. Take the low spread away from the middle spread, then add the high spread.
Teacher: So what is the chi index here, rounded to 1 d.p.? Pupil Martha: 1.7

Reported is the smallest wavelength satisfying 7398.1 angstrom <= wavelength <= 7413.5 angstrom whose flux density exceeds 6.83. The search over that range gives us 7402.40 angstrom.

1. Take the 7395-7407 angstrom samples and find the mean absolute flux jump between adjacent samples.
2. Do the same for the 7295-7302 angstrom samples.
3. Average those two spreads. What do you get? 0.249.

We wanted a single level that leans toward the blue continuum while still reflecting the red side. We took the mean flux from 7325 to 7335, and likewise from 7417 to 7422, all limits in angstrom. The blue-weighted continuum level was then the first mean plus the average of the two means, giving 13.1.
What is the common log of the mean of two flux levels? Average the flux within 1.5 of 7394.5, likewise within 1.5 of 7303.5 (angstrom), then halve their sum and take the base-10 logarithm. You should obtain 0.828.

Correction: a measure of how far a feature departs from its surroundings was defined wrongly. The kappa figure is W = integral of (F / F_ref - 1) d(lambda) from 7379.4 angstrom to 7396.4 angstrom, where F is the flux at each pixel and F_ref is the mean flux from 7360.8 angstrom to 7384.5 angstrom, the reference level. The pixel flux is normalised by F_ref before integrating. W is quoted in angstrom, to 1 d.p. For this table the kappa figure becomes 0.3 angstrom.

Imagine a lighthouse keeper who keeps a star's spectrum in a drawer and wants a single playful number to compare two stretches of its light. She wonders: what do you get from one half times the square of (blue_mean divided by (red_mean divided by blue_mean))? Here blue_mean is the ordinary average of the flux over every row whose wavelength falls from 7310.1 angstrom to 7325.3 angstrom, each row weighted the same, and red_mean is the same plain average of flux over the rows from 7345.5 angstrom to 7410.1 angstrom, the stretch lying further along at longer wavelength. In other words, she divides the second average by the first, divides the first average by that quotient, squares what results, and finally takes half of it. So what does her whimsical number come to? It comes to 19.9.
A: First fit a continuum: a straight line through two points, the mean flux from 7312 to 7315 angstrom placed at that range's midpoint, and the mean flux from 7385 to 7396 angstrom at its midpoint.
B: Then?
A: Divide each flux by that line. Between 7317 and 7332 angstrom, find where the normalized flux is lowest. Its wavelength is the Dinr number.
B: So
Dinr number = 7326.10 angstrom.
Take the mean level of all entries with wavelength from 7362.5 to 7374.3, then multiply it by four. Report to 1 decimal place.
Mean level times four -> 27.2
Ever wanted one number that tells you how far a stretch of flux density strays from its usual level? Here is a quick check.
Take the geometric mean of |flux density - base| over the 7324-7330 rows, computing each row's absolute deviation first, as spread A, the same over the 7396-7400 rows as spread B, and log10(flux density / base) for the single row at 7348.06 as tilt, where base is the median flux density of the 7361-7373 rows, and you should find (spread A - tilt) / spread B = 0.7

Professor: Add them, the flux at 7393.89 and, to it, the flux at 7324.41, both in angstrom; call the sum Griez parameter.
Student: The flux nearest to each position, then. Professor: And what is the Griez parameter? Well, 13.44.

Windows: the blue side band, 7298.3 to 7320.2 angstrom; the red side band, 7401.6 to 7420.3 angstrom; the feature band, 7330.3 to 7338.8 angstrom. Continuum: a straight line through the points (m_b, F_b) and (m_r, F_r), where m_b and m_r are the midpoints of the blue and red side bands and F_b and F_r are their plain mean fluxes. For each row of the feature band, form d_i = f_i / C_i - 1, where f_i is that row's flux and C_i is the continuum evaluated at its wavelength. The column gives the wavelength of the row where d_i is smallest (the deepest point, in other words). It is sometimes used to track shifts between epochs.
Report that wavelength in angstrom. 7332.85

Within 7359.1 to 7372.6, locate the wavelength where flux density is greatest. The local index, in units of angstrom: 7366.70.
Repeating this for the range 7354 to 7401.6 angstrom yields 7395.59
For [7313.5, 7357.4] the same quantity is 7341.30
